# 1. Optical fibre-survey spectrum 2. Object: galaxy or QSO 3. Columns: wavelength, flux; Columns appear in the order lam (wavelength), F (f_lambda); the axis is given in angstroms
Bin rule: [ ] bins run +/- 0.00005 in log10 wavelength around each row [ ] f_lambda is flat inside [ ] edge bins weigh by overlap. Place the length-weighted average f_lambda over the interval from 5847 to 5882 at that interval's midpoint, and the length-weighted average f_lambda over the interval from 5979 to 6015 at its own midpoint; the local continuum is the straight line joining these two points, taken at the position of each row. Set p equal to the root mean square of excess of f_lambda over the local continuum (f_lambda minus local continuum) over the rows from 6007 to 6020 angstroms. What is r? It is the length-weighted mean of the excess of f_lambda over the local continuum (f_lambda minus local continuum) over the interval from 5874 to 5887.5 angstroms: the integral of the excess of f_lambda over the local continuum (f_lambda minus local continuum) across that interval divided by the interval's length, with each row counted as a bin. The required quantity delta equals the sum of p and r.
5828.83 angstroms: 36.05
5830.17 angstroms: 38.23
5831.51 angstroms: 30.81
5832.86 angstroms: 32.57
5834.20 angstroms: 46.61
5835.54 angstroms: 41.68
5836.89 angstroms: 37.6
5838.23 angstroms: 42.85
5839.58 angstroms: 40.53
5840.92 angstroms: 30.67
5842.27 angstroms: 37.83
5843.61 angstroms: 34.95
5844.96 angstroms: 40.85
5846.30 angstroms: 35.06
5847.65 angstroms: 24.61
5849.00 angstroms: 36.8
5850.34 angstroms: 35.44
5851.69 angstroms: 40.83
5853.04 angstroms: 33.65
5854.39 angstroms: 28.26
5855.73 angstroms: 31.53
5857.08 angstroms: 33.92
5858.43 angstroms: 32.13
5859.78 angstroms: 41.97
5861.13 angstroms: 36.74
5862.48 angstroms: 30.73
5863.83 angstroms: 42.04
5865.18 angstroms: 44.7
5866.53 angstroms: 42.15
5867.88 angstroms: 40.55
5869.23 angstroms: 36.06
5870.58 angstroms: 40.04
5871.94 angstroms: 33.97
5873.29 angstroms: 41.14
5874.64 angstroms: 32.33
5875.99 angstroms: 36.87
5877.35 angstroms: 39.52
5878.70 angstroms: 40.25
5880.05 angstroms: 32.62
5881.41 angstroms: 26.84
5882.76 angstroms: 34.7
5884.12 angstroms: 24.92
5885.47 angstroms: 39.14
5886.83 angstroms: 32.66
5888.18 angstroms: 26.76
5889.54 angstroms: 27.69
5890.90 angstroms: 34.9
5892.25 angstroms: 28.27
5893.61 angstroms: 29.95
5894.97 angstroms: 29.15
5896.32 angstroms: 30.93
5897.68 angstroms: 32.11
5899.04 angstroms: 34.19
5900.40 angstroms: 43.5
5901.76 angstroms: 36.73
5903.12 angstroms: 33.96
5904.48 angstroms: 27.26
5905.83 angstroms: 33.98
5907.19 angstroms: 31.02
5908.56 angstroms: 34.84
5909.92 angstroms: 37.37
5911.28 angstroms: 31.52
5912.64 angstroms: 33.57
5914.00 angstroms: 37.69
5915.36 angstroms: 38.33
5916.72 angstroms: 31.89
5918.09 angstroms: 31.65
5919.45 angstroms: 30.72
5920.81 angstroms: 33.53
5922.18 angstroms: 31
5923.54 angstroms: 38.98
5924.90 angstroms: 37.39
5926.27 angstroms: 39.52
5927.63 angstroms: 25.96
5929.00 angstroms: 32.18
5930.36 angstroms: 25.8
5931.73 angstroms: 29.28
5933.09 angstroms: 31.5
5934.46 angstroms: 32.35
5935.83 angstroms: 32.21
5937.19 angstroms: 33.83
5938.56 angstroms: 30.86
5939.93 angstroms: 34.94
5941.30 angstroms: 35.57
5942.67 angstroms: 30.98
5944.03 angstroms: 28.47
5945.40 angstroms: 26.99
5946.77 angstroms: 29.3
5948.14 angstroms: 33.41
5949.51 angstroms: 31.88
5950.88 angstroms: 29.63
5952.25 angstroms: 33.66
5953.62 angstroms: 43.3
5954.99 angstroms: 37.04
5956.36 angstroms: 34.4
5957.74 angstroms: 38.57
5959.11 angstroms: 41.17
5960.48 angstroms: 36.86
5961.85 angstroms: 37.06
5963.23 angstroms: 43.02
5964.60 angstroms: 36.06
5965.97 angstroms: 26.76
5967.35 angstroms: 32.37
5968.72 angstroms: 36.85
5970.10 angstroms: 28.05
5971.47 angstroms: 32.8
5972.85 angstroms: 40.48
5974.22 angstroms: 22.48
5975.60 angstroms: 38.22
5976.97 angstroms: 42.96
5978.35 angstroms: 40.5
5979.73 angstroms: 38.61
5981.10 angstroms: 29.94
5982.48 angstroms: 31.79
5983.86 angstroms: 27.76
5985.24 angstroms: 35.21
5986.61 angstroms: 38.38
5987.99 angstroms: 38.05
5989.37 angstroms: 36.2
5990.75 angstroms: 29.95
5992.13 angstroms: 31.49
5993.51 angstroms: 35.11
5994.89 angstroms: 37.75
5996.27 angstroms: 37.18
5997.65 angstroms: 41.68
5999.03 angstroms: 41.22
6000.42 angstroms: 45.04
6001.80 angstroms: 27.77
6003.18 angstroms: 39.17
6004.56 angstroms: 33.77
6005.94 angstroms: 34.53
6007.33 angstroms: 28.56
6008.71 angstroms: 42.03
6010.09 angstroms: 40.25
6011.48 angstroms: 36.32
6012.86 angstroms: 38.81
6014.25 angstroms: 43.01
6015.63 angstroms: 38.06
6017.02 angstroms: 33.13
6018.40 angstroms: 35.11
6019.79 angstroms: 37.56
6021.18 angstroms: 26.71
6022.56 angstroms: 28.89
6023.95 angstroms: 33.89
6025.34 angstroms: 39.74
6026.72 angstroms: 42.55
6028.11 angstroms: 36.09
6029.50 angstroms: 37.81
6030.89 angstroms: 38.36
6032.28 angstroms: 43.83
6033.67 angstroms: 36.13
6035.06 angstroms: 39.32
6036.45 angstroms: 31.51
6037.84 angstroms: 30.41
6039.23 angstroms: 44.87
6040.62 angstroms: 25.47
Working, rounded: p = 4.2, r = -2.0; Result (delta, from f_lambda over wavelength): 2.2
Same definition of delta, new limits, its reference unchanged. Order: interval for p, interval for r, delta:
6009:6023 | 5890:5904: 1.9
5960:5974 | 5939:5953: 0.4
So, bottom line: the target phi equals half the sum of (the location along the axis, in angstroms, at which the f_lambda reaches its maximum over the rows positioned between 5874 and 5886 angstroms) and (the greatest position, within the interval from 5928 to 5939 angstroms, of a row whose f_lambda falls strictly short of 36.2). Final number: 5908.6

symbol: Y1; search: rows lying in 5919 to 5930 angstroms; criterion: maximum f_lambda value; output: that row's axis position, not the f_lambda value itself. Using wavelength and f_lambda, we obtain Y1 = 5926.27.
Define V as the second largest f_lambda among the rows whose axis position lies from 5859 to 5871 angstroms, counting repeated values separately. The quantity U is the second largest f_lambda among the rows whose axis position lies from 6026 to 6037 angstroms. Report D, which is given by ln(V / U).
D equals -0.01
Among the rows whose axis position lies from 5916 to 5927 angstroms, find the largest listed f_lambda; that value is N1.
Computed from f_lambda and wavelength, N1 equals 39.52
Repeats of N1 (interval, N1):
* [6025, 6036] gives 43.83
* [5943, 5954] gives 43.3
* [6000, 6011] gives 45.04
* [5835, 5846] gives 42.85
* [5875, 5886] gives 40.25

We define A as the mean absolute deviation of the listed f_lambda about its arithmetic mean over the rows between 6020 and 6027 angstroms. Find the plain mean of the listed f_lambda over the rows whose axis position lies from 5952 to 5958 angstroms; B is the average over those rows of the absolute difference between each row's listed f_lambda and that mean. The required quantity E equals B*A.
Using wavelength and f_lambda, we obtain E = 15.4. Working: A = 5.4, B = 2.8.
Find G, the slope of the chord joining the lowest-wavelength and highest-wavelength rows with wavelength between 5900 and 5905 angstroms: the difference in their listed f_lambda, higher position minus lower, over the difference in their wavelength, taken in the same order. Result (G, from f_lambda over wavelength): -4.0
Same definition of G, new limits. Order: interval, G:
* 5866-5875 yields -1.2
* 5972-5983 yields -0.9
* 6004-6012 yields 0.4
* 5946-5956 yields 0.9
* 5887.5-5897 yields 0.5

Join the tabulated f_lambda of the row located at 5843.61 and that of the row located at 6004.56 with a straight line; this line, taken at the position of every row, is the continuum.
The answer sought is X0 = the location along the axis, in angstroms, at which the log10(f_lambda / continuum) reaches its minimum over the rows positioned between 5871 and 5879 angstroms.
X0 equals 5874.64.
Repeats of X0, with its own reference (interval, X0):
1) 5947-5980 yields 5974.22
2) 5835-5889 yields 5847.65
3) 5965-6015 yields 5974.22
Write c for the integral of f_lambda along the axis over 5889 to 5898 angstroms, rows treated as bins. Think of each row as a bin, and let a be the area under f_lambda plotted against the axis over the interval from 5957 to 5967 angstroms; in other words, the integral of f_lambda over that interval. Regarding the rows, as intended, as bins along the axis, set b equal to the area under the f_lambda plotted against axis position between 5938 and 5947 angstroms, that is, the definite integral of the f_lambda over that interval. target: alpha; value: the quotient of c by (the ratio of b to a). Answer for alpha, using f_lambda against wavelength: 360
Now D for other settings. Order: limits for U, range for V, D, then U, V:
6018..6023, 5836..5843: 0.14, 35.11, 40.53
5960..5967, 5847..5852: -0.01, 37.06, 36.8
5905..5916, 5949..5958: 0.02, 37.69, 38.57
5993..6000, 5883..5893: -0.17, 41.22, 34.9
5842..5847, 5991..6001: 0.10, 37.83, 41.68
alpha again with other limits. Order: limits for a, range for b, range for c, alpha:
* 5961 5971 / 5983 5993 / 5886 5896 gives 305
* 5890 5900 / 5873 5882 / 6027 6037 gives 374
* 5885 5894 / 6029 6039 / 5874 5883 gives 237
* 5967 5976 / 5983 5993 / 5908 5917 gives 277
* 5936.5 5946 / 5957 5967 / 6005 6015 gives 307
